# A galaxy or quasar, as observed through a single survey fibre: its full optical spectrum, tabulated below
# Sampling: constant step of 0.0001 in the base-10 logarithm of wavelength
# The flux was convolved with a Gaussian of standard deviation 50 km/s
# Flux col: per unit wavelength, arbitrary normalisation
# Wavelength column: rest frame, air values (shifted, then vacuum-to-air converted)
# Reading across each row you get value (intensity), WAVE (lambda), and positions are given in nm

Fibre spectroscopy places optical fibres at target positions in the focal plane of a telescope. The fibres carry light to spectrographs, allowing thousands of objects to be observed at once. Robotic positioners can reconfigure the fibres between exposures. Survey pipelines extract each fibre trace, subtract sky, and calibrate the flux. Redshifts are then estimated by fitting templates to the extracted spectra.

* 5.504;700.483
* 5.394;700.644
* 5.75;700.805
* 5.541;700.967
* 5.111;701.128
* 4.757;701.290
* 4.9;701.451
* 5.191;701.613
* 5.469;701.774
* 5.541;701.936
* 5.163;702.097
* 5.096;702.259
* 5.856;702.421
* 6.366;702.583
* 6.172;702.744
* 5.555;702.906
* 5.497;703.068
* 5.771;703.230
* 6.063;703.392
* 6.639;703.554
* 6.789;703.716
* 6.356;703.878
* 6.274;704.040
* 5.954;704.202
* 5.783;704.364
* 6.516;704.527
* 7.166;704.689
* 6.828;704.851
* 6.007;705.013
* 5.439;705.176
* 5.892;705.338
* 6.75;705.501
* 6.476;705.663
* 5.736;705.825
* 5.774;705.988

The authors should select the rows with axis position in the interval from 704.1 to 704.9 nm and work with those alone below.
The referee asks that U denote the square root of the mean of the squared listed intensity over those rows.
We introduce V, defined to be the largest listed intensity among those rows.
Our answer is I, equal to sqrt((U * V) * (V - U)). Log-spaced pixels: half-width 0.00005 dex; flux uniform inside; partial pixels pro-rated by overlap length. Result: 5.7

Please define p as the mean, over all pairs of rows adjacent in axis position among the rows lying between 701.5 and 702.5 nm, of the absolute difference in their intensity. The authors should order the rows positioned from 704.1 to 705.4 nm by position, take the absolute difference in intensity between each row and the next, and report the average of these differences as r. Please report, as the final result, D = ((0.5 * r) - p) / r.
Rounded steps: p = 0.31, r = 0.53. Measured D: -0.1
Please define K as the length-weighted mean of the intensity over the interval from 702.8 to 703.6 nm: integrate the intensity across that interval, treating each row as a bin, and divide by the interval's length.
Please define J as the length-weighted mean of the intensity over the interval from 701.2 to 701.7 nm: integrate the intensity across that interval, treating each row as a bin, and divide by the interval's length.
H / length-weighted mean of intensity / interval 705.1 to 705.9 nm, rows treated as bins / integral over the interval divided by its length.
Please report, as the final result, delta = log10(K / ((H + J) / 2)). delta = 0.03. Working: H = 6.07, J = 5.0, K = 5.9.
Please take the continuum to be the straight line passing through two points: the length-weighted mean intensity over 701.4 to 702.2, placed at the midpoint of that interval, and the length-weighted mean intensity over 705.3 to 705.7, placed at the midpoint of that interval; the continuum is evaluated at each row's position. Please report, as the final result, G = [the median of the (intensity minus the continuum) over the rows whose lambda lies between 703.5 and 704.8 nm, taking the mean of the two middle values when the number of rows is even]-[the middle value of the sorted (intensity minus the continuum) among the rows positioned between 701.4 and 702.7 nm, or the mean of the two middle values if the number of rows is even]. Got 0.33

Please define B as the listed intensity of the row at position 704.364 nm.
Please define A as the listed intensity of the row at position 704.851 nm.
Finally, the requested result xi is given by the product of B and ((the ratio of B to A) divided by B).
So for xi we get 0.85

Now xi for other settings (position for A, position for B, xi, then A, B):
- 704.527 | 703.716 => 1.04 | 6.516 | 6.789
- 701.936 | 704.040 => 1.13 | 5.541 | 6.274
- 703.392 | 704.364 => 0.95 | 6.063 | 5.783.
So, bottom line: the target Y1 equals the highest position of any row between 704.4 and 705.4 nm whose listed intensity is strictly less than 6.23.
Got 705.338 nm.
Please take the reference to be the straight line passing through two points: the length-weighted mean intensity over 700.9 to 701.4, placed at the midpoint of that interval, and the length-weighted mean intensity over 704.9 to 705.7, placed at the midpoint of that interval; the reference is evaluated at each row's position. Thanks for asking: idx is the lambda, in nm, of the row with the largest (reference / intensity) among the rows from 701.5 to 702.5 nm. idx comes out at 702.259 nm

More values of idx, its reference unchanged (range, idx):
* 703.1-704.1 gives 703.230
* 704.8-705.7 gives 705.176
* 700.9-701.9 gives 701.290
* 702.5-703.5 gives 703.068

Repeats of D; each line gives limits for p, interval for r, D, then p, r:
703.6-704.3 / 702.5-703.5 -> -0.5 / 0.28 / 0.29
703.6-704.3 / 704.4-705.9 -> 0.0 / 0.28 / 0.59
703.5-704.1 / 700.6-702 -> -0.3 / 0.22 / 0.27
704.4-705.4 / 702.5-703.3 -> -1.5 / 0.57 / 0.29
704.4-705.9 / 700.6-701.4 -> -1.2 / 0.59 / 0.34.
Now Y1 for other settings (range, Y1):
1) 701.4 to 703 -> 702.906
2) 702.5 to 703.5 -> 703.392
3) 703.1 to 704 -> 703.392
